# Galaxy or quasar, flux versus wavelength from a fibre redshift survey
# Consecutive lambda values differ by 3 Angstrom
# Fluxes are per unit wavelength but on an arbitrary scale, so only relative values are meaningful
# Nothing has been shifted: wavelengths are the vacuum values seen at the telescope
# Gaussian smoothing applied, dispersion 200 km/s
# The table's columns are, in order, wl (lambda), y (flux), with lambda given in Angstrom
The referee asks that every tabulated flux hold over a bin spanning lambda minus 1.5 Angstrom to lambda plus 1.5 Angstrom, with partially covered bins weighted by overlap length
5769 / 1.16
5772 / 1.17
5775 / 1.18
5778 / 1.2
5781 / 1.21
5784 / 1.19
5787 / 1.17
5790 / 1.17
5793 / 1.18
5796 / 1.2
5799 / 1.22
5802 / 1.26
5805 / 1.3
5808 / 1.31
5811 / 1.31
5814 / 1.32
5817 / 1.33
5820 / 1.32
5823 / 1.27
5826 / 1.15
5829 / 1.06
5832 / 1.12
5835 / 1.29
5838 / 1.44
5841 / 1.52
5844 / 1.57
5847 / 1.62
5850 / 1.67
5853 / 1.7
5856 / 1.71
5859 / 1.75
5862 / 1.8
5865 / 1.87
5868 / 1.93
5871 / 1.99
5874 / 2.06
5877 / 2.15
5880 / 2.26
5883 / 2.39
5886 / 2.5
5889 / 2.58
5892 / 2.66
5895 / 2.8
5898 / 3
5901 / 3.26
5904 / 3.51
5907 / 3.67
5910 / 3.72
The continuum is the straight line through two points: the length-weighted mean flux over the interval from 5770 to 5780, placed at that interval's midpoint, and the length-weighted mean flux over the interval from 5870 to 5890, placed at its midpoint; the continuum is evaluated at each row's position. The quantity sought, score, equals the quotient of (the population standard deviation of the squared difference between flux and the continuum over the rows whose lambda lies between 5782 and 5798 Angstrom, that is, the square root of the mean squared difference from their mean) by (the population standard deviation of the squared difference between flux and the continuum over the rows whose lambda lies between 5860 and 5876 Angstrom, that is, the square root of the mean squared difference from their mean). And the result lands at 0.6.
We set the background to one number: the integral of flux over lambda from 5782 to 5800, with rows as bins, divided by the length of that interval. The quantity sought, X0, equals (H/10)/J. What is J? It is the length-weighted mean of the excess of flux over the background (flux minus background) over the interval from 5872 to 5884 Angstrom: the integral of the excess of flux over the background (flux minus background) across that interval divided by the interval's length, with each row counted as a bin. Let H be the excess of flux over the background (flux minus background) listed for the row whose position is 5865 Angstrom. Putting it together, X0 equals 0.07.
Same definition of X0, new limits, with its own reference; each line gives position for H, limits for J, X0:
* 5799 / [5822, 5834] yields -0.09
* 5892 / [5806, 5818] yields 1.15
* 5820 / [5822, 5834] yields -0.35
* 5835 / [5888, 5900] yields 0.01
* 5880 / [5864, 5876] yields 0.14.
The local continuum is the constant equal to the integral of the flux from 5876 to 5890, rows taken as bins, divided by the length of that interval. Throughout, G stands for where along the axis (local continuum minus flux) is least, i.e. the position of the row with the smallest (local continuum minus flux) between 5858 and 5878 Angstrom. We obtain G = 5877 Angstrom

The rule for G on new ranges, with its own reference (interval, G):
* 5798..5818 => 5817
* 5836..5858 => 5856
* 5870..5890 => 5889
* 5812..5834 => 5817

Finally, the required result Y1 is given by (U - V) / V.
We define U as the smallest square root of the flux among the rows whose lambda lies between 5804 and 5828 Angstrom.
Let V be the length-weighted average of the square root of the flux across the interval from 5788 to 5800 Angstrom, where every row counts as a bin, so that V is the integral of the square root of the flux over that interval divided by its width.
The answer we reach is -0.02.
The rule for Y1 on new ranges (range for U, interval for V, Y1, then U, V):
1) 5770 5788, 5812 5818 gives -0.06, 1.08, 1.15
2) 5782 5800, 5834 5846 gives -0.11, 1.08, 1.21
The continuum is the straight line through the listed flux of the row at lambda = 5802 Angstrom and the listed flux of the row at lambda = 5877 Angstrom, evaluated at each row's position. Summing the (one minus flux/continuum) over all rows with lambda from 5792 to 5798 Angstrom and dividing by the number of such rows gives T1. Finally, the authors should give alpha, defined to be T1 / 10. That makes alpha -0.002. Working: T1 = -0.02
